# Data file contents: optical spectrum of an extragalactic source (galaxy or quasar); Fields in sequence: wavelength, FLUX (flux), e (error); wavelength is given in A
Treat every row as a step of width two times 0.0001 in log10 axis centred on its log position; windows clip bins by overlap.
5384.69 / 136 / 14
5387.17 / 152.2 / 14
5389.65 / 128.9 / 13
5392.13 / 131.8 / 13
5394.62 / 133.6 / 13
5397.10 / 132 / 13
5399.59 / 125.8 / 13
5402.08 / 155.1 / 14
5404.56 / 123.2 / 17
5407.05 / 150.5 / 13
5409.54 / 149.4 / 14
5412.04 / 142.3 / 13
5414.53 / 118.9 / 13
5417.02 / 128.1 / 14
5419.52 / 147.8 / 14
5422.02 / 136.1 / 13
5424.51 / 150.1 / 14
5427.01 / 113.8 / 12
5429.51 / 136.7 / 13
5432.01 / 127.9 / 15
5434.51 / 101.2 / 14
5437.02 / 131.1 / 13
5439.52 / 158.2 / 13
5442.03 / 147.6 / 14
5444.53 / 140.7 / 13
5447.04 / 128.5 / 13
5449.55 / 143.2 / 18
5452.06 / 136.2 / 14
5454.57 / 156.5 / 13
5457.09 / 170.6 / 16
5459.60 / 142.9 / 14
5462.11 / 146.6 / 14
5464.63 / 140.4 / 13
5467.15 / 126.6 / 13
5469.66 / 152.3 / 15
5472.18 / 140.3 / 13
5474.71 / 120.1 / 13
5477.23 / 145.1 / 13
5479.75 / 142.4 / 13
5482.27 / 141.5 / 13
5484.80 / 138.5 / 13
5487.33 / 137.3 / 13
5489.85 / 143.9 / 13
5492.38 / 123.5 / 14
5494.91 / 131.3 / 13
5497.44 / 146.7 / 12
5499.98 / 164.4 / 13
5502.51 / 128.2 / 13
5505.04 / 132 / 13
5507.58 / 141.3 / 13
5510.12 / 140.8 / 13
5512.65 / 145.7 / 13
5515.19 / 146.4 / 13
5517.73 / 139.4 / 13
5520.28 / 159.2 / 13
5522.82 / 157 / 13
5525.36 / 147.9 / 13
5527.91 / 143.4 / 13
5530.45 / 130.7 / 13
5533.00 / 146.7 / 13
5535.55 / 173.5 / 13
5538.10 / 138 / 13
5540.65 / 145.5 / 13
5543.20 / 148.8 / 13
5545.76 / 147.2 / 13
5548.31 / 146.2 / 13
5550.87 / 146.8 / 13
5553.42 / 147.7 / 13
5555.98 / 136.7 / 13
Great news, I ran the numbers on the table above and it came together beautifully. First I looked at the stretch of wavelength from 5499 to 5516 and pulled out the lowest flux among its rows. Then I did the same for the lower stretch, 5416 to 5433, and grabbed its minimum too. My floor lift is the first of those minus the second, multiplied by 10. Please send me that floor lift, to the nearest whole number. 144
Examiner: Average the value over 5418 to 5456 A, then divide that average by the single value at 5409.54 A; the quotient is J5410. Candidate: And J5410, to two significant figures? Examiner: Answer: 0.92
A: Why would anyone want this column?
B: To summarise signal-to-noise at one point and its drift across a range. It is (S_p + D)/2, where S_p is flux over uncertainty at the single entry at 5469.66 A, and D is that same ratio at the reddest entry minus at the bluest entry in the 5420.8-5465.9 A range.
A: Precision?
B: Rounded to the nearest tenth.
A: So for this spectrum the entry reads 5.2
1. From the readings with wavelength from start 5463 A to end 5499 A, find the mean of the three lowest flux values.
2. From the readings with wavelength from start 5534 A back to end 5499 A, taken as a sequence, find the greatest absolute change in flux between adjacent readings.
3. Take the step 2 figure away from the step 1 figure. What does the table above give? 87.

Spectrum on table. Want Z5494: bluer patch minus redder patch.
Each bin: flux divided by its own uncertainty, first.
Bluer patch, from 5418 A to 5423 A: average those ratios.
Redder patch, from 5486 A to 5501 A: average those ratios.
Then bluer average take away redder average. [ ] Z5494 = -0.4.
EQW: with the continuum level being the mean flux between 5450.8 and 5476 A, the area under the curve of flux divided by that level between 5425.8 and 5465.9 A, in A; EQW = 39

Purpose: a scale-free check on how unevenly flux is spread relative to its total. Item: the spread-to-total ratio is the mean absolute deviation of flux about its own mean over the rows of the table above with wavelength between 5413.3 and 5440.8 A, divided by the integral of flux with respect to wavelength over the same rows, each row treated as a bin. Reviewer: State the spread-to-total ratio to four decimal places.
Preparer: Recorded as 0.0035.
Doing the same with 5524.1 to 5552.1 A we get 0.0013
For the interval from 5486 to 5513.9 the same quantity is 0.0021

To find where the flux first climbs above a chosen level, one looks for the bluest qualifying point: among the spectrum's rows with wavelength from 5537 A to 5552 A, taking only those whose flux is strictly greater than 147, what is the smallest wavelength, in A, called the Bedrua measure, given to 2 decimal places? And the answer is 5543.20 A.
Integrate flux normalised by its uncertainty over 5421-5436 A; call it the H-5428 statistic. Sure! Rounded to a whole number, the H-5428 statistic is 142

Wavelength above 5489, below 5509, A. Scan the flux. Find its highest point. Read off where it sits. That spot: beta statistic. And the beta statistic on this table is 5499.98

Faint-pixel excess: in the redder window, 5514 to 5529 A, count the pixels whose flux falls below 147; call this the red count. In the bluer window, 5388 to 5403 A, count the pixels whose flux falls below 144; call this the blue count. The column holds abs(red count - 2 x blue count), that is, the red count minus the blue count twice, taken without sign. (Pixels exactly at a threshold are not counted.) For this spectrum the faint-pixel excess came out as 7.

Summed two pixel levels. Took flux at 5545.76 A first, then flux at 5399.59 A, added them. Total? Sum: 273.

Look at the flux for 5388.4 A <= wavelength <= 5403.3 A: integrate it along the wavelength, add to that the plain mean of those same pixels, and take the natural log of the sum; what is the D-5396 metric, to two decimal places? 7.67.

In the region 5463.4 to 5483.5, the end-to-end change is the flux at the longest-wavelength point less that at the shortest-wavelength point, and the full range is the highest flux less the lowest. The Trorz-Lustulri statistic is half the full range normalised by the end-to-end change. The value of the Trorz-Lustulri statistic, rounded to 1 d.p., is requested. 14.6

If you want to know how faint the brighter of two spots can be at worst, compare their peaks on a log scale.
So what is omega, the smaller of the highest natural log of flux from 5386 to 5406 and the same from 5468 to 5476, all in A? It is 5.03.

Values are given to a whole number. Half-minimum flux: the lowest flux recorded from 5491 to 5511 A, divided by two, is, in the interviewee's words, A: 62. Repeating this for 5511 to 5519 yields 70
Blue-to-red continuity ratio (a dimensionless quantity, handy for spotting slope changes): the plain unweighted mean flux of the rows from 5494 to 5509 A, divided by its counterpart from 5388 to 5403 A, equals 1.05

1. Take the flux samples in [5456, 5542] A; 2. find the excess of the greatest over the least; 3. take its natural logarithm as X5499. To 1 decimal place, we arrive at 4.0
